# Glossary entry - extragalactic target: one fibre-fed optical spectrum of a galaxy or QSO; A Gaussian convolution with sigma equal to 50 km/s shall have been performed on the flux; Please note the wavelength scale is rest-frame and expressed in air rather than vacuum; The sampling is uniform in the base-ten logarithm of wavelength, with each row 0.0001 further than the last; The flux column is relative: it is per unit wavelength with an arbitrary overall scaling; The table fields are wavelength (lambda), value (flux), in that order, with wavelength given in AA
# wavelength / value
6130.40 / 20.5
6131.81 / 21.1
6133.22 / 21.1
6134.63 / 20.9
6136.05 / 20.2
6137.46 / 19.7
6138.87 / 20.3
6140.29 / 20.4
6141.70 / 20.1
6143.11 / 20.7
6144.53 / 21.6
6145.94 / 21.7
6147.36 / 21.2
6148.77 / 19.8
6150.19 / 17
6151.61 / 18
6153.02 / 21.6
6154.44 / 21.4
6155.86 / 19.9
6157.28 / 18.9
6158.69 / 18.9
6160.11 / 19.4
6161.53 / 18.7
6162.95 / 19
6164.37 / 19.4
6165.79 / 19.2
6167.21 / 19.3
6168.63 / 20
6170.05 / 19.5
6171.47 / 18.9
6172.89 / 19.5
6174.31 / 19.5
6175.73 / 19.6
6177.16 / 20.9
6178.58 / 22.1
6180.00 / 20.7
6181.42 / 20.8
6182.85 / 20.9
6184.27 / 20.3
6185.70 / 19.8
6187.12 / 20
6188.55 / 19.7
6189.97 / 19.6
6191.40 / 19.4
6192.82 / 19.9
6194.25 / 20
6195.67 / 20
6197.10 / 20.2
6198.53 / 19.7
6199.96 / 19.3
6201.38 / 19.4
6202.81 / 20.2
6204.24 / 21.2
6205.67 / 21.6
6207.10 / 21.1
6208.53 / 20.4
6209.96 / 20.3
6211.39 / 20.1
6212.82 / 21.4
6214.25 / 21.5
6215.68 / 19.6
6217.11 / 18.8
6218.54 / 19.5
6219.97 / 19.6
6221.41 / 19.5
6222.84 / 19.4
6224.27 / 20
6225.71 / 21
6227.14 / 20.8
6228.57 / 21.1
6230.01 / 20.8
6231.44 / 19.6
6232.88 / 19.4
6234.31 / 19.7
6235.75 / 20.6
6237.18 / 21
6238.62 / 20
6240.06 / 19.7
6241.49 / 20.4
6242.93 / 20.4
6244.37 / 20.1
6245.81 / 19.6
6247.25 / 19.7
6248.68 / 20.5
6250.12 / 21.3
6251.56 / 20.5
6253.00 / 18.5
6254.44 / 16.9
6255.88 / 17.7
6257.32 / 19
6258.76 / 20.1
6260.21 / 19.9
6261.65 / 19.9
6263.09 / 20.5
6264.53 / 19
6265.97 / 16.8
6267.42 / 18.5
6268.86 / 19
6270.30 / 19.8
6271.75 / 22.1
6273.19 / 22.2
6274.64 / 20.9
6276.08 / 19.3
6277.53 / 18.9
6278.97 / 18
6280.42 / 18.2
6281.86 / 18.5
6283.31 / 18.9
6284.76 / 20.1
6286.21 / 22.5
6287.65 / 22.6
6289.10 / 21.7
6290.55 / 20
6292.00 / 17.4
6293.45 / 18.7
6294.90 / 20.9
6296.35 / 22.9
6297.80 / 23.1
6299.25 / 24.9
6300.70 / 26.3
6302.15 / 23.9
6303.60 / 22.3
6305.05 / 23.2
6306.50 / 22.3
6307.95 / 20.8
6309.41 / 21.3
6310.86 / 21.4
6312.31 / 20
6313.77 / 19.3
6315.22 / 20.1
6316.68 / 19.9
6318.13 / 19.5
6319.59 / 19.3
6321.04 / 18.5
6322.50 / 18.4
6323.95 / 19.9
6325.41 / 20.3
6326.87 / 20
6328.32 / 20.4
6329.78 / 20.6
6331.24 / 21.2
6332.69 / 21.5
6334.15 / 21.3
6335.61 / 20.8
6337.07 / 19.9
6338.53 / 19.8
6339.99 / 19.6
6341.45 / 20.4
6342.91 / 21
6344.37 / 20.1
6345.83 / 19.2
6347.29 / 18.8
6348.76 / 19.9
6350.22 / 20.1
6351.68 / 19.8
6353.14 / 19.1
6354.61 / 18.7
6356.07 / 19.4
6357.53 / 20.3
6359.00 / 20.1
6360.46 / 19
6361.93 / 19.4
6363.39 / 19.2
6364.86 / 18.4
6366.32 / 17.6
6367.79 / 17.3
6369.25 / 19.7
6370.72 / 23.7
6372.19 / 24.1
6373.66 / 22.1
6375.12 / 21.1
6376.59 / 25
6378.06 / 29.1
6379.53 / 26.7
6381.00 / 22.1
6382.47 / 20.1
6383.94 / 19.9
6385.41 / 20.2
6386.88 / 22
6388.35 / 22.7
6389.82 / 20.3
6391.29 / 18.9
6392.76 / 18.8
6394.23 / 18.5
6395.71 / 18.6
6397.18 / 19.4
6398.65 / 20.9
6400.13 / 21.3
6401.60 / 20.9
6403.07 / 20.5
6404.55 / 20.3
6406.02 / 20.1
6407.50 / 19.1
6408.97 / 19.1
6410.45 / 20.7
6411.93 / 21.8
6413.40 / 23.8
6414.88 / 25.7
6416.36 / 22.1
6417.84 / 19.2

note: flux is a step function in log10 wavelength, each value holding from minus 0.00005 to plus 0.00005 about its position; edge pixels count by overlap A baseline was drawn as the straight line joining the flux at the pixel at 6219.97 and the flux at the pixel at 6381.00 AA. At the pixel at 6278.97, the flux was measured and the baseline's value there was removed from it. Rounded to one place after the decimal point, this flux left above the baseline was -2.5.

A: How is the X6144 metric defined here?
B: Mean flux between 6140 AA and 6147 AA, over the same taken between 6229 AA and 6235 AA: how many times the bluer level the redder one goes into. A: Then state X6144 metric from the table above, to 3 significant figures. 1.05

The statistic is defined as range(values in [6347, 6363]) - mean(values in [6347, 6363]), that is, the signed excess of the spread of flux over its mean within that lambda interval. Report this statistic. -17.9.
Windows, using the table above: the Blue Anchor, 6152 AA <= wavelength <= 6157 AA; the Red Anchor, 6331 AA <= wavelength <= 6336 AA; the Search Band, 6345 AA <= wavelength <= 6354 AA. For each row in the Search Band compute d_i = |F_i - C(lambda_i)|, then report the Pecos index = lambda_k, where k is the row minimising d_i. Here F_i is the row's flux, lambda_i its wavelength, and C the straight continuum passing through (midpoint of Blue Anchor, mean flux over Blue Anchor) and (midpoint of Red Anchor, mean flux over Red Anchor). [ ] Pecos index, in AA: 6350.22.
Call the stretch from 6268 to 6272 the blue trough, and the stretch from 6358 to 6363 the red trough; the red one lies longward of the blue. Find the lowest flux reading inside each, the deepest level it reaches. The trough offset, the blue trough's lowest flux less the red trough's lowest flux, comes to 0.0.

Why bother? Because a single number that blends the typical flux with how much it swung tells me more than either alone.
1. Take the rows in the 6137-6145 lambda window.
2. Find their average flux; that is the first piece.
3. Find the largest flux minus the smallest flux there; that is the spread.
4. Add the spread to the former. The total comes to 22.4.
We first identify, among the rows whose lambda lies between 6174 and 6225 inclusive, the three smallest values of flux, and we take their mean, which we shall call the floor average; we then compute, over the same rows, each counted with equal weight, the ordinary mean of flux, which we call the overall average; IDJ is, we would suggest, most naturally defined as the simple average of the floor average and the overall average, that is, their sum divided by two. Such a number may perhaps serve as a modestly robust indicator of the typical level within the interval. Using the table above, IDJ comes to 19.7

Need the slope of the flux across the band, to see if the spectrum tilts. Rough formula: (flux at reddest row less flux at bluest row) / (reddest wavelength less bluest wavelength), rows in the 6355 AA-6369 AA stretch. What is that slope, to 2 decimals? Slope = -0.18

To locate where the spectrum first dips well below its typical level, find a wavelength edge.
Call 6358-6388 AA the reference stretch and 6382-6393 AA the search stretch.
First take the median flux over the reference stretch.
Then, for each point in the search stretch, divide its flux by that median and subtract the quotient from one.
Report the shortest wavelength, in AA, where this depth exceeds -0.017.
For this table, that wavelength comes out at 6382.47 AA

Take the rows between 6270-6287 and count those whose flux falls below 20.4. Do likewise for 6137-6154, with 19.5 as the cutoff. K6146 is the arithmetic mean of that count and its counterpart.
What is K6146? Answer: 5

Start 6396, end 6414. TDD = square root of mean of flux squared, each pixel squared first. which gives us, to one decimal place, 20.7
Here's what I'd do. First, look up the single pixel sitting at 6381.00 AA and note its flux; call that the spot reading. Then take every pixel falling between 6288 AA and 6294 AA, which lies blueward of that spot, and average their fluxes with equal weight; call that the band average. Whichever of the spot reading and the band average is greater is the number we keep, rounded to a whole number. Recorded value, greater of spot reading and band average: 22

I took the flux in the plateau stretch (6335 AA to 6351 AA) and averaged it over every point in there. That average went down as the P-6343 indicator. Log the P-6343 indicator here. 20.0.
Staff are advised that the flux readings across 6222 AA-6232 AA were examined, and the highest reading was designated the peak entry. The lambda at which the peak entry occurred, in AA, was 6228.57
